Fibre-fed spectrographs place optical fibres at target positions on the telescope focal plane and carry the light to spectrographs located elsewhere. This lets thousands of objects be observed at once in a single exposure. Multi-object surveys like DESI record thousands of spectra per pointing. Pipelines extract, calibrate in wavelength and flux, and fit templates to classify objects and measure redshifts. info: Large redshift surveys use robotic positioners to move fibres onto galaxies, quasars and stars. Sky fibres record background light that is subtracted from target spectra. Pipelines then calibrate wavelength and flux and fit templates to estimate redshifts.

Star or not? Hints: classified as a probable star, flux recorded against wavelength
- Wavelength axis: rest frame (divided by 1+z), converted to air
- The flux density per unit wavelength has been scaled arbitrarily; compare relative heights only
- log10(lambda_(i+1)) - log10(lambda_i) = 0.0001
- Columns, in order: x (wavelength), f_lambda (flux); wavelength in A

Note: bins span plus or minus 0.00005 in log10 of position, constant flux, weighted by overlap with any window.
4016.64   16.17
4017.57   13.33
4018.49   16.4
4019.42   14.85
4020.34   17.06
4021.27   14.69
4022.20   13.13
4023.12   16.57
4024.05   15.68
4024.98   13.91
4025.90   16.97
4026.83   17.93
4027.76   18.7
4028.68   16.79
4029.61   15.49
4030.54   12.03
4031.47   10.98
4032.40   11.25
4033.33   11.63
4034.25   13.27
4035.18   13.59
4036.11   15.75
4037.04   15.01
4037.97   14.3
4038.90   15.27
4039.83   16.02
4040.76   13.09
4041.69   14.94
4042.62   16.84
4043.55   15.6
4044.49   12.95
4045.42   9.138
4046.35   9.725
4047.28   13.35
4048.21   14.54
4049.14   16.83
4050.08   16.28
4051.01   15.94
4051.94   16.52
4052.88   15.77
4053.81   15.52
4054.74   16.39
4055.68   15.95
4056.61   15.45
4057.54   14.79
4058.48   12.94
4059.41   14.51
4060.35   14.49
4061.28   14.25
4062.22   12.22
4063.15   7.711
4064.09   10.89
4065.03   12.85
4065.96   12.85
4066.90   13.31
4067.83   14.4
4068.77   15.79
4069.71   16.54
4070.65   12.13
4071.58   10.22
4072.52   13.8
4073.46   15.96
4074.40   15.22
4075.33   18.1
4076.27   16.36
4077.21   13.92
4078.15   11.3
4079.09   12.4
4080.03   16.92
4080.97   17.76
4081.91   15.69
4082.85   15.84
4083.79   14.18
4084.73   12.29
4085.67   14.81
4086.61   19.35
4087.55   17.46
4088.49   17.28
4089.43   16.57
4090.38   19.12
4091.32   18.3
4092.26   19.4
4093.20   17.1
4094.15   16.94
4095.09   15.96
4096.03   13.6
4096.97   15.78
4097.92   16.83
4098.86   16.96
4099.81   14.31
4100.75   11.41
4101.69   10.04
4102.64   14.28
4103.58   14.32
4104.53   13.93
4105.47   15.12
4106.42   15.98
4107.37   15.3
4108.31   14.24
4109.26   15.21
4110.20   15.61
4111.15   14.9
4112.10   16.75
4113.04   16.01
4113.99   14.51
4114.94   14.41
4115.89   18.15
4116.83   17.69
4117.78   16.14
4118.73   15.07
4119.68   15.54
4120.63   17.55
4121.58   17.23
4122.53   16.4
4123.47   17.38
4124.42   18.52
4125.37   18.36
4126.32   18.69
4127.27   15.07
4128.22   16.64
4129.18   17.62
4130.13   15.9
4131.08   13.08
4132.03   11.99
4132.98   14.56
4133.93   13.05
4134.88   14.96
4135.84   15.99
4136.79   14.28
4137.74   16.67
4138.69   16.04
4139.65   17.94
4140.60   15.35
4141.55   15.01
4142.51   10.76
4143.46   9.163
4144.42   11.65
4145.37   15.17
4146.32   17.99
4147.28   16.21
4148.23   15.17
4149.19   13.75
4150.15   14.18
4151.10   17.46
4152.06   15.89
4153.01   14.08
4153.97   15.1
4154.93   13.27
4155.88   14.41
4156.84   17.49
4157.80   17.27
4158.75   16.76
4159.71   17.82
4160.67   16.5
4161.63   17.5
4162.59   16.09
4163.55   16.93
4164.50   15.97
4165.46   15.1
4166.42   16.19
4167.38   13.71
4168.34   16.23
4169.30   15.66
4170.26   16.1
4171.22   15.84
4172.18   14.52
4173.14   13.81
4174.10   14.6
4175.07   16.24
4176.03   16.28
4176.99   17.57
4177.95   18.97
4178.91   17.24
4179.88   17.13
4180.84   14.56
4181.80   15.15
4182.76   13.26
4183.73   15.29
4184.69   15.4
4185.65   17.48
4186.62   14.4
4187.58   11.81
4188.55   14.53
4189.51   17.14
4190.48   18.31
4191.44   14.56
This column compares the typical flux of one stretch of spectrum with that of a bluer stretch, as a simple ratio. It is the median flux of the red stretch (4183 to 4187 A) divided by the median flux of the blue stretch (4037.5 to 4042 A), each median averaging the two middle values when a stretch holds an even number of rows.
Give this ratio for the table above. 1.03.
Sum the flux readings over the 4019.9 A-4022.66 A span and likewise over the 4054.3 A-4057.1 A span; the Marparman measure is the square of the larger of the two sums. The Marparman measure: 2284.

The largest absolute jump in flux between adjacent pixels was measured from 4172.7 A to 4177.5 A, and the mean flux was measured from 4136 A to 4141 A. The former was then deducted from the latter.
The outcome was 14.4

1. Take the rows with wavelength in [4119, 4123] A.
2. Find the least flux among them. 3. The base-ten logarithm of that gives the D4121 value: 1.19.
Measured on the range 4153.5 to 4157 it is 1.12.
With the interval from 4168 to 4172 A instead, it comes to 1.19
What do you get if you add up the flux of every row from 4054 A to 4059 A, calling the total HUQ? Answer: 75.5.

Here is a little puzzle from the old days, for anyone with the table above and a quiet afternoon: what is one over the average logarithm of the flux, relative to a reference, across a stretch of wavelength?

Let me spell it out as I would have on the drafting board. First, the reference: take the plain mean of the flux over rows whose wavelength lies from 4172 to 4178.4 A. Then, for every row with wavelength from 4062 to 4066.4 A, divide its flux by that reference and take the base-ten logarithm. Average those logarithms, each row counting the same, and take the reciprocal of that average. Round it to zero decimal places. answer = -6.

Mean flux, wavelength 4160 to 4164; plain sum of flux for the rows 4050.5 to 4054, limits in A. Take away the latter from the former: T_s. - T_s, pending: -47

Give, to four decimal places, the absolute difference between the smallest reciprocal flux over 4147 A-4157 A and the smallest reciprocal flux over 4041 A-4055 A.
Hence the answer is 0.0022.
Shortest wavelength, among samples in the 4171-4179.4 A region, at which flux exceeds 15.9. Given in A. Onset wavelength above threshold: 4175.07 A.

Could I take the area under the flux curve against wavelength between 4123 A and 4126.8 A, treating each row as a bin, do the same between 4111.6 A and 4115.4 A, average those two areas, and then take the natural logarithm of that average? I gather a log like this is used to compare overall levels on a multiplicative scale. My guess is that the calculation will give 4.16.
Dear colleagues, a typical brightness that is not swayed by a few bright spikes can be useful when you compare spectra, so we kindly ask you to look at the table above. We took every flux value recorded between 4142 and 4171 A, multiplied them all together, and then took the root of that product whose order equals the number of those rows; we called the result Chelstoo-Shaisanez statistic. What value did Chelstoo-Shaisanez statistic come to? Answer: 15.2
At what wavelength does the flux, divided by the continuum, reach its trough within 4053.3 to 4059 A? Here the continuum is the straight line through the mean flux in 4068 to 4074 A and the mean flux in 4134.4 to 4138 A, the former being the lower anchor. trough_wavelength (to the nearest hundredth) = 4058.48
